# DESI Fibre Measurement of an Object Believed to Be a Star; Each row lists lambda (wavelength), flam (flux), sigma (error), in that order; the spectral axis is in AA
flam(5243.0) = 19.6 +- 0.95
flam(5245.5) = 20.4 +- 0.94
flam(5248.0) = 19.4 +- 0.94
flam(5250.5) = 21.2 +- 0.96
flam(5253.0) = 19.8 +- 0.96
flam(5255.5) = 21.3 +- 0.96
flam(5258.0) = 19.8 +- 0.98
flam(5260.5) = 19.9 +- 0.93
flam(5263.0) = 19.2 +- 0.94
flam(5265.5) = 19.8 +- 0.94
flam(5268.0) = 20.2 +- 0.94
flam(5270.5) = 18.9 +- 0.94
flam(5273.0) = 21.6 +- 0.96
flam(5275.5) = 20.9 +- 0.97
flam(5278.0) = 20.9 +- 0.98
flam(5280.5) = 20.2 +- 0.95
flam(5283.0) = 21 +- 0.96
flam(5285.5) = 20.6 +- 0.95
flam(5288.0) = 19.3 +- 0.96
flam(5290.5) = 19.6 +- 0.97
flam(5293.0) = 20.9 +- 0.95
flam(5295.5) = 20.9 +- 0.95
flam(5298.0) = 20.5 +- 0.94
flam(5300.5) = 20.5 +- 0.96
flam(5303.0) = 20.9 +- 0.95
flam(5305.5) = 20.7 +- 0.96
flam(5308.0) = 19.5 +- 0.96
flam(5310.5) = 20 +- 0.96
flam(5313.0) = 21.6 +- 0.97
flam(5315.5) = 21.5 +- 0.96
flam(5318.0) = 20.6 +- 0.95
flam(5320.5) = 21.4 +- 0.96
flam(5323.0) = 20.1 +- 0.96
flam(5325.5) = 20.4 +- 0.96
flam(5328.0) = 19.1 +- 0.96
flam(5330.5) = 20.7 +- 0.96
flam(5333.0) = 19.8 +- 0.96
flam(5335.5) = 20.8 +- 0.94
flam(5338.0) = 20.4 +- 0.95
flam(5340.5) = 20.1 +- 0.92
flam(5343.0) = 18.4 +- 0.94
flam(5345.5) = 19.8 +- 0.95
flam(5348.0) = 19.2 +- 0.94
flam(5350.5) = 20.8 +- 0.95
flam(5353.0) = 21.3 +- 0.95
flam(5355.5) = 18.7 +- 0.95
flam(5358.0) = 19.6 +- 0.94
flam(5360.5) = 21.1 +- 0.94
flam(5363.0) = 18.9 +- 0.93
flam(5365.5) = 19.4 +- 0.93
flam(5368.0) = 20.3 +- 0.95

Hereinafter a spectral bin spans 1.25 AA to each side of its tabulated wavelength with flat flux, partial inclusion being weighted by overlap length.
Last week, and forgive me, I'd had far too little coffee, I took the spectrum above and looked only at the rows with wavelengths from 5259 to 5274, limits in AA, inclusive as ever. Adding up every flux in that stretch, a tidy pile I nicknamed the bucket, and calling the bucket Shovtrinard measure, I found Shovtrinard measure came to 120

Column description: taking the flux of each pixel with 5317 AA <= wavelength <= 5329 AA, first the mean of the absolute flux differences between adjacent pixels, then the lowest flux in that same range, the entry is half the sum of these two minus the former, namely 9.1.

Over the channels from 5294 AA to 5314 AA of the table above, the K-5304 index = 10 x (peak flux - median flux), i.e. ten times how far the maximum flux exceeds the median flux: 10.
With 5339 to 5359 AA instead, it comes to 16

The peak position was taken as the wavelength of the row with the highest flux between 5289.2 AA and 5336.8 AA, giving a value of 5313.0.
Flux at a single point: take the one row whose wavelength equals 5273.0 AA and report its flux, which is 21.6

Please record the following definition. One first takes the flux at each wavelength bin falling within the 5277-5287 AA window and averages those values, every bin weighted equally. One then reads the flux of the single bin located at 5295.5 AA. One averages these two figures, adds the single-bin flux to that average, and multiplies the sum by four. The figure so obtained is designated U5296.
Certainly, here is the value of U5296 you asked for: 167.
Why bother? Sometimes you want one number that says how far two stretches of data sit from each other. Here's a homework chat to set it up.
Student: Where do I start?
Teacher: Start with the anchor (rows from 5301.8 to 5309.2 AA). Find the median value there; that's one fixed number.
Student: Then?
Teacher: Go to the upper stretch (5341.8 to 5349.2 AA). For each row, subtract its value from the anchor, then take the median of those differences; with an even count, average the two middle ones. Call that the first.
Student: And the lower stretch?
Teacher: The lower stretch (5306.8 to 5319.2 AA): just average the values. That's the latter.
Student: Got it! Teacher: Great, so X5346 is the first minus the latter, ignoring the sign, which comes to 19.1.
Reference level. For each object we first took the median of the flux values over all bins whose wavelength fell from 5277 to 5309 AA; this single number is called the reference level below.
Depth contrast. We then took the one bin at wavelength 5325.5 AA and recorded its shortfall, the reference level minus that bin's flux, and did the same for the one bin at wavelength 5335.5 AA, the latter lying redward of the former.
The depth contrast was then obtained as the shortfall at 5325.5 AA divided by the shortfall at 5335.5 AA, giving -1.0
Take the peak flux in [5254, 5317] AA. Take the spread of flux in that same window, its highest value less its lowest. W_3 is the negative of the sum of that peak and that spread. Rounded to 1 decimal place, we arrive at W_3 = -24.3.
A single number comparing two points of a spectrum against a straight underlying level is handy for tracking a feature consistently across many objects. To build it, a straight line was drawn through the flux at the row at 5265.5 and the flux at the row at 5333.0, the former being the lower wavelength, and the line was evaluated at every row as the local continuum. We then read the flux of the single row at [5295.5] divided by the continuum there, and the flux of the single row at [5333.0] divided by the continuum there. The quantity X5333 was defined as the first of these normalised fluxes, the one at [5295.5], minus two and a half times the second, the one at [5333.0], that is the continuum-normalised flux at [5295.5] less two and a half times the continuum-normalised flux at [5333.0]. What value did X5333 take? -1.44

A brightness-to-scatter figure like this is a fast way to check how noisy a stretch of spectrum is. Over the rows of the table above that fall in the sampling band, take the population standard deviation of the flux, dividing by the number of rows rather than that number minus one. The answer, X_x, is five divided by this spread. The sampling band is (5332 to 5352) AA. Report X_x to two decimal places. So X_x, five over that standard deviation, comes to 6.55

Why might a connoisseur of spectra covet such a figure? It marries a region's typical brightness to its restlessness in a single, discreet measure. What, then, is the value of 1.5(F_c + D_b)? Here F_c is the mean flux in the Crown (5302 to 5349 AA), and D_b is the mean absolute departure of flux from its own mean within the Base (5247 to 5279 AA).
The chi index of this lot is 31.5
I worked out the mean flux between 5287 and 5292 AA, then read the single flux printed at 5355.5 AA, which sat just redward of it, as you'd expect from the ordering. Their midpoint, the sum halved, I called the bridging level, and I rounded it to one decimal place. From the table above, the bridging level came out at 19.1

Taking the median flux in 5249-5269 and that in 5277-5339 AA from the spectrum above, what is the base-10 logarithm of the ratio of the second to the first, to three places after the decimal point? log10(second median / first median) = 0.016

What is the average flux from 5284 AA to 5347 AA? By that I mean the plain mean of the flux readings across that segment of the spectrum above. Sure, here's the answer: 20.3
